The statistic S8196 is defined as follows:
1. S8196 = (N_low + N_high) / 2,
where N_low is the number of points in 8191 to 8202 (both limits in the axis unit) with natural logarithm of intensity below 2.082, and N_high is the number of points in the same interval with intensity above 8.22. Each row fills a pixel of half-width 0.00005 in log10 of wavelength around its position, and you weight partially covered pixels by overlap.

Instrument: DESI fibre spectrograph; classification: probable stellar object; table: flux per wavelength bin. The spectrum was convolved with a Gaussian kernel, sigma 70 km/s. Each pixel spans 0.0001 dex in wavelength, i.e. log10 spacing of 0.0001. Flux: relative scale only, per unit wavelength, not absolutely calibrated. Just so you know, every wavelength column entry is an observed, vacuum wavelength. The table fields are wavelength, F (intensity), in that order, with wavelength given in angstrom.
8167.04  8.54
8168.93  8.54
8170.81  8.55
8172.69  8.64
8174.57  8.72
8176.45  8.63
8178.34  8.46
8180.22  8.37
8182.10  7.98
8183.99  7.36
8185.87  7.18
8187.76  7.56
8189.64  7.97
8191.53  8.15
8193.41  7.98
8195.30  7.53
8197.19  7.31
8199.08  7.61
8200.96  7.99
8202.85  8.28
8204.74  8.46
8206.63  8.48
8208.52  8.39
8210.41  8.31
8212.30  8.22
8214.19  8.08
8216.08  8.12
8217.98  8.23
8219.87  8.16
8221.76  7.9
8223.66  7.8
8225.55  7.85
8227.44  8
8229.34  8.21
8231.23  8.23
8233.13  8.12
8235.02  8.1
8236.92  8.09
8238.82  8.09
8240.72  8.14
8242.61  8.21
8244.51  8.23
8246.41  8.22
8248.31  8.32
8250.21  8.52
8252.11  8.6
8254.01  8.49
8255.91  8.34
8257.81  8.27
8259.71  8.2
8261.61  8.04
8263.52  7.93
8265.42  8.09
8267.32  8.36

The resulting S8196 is 2.50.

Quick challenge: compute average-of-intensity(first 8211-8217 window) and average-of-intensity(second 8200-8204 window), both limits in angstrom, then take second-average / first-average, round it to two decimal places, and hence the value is 1.00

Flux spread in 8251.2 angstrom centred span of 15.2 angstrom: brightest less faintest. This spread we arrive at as 0.4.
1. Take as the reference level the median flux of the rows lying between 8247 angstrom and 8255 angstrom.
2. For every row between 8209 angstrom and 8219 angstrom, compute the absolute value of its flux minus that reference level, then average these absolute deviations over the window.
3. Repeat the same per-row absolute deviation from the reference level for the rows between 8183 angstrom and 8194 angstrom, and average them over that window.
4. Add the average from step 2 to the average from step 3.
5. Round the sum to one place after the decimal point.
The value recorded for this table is 1.1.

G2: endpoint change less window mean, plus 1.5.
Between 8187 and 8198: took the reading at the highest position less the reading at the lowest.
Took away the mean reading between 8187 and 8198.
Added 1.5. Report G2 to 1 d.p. -6.5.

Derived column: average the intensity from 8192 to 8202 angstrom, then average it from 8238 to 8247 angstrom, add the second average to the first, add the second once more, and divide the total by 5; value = 4.81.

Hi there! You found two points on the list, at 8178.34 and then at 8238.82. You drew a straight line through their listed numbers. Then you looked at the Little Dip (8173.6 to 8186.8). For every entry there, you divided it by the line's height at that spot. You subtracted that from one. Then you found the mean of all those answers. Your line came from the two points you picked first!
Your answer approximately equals 0.04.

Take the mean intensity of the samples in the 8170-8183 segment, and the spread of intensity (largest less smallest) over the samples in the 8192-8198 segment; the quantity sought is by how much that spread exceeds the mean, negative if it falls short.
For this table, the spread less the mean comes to -7.81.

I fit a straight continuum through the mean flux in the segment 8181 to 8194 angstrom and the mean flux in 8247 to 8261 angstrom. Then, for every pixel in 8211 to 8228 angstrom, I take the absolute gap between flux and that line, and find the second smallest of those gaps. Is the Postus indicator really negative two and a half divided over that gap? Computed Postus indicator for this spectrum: -25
